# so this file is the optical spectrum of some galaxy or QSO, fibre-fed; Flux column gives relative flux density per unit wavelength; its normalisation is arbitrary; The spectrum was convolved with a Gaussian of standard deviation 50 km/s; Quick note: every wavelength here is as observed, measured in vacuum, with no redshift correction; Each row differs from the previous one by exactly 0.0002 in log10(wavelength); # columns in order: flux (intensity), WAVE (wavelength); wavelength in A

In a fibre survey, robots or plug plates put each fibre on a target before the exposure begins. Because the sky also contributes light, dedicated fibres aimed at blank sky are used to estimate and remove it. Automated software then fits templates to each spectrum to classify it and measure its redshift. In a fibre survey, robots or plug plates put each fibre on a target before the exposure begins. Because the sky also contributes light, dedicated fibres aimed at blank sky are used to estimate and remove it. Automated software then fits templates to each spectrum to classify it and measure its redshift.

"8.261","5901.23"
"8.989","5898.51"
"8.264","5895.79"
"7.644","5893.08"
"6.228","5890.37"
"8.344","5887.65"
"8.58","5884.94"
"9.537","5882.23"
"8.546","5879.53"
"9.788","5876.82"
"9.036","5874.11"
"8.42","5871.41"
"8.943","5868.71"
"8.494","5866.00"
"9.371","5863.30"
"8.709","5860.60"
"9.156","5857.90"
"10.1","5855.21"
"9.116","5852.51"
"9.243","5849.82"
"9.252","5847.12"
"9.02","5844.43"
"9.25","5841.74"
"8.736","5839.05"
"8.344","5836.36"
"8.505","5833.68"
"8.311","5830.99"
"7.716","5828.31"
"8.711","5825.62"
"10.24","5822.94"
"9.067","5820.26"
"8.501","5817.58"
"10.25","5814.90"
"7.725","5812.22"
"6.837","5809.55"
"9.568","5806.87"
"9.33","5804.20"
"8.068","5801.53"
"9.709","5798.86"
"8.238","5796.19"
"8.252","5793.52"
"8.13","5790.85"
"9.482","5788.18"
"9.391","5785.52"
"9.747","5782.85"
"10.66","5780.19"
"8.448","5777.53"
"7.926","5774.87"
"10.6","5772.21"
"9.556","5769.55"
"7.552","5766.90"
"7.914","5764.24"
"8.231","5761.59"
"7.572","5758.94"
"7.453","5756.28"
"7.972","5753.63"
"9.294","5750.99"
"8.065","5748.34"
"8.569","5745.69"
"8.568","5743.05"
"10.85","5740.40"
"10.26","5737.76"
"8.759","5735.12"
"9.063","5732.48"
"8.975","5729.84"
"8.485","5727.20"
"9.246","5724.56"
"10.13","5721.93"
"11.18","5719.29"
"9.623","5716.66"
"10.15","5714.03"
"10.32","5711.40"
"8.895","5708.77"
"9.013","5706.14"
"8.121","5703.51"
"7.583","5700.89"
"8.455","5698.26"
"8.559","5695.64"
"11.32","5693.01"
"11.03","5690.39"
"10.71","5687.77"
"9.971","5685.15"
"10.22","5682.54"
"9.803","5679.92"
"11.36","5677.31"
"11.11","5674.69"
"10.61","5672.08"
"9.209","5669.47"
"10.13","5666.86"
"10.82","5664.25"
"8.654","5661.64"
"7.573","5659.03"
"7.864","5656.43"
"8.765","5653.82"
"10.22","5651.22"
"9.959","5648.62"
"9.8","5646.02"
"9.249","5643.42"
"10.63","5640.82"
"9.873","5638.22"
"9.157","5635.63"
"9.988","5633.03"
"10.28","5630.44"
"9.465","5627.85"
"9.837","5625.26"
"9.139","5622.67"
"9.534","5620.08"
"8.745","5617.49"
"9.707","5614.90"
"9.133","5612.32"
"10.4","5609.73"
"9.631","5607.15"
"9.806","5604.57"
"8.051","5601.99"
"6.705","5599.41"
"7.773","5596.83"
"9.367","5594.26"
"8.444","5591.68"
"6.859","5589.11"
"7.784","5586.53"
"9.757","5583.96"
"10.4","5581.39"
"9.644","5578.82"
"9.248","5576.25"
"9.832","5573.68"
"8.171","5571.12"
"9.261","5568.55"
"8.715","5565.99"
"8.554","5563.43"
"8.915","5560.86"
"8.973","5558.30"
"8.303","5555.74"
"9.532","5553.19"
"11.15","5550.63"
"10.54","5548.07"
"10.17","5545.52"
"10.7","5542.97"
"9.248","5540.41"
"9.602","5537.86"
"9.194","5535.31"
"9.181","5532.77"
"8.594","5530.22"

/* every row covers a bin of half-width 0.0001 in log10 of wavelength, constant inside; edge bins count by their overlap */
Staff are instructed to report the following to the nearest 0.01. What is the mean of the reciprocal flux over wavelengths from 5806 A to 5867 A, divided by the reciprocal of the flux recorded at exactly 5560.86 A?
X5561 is 1.01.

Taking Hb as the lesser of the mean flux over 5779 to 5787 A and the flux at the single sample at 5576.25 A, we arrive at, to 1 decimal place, 9.2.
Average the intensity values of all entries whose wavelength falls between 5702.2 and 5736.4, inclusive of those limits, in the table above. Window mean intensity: 9.38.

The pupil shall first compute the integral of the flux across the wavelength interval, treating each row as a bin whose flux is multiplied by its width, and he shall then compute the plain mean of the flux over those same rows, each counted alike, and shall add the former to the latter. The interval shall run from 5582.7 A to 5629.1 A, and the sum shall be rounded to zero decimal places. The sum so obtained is 422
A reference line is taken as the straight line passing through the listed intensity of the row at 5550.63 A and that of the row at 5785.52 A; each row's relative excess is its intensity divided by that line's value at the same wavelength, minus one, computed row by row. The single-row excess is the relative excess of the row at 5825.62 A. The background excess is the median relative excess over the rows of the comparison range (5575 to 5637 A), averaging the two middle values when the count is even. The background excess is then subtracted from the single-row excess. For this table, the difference 0.08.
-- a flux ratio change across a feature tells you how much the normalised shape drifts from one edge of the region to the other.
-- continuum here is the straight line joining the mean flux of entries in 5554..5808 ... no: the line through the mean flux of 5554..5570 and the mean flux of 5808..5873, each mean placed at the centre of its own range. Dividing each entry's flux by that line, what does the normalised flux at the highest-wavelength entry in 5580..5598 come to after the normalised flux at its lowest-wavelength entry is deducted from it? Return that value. -0.30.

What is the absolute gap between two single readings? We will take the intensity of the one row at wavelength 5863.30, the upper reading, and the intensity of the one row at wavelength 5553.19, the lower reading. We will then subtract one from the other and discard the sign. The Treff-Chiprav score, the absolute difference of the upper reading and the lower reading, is 0.16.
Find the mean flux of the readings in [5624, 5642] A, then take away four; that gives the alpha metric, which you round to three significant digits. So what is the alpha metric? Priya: 5.89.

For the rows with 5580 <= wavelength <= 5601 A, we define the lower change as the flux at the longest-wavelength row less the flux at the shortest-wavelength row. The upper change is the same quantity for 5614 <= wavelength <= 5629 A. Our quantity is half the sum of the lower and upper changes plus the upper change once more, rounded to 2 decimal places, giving -2.21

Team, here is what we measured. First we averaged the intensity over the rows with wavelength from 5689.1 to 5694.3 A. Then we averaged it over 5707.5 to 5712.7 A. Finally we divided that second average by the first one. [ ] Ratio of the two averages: 0.9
